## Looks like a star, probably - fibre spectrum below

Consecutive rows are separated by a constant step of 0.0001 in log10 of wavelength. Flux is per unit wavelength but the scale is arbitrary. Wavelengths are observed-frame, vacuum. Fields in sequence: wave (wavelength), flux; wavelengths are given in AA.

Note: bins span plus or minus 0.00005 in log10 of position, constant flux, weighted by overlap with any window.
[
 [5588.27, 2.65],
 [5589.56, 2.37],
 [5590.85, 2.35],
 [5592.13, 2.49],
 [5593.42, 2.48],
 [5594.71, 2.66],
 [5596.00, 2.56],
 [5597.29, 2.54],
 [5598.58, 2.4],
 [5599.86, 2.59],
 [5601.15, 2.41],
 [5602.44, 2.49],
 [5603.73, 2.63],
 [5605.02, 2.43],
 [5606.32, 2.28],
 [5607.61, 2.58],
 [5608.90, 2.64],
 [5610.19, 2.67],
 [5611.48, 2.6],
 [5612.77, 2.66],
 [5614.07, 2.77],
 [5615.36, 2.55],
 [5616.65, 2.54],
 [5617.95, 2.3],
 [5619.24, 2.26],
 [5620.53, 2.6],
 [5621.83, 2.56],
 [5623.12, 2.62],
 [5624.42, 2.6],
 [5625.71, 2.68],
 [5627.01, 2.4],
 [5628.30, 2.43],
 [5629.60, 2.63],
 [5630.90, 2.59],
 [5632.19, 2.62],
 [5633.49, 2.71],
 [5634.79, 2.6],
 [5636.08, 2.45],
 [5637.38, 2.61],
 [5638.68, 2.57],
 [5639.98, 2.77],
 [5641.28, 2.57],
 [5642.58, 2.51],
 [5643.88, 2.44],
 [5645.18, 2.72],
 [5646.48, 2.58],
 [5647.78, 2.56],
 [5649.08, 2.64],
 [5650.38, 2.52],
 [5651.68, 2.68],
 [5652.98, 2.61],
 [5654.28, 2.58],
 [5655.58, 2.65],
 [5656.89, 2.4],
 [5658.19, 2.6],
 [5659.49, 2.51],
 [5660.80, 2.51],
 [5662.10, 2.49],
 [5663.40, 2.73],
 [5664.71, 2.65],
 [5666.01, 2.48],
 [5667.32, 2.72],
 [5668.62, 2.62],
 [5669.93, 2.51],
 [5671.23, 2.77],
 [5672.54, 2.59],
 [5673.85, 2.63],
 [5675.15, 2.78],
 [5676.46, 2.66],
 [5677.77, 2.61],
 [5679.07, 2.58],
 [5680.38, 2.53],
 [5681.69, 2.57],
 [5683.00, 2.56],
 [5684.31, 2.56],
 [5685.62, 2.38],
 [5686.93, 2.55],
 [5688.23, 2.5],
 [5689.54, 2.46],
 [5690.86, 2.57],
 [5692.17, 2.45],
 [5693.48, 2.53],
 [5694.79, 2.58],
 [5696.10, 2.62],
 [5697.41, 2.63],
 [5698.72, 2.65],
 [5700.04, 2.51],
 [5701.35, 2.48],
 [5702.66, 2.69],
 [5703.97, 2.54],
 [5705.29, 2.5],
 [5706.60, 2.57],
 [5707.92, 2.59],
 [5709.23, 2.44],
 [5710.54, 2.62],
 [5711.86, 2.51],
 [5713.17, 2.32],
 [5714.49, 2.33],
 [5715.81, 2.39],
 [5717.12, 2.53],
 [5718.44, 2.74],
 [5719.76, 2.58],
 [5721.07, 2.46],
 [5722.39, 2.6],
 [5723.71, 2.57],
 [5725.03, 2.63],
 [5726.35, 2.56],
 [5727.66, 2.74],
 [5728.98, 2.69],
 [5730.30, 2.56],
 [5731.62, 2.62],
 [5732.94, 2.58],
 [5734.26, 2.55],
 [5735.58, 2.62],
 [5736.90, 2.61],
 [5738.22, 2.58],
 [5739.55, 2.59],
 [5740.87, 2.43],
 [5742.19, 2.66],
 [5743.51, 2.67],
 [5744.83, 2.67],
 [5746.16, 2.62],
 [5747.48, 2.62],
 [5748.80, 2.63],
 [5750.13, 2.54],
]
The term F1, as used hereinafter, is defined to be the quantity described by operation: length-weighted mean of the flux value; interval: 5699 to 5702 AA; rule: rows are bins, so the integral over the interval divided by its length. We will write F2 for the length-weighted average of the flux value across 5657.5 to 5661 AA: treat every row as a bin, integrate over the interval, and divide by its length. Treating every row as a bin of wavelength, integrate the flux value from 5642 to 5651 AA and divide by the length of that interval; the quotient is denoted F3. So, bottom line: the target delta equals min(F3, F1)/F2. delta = 0.99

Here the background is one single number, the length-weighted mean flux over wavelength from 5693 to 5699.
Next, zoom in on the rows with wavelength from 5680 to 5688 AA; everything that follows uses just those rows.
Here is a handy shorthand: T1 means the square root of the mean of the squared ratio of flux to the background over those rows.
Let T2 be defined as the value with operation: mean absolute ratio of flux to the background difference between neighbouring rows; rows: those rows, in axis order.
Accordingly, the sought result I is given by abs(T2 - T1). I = 0.939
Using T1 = 0.97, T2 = 0.031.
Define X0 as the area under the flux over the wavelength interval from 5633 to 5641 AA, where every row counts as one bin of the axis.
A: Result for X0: 20.9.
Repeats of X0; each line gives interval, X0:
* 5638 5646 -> 20.8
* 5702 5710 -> 20.5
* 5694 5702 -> 20.6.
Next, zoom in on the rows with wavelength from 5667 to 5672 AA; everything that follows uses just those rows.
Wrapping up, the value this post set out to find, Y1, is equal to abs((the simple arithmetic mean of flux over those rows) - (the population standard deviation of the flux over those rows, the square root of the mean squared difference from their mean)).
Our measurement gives 2.56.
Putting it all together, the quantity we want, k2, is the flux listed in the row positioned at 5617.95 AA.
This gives 2.3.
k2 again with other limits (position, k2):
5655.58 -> 2.65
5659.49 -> 2.51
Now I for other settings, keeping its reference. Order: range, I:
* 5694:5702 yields 0.972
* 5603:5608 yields 0.871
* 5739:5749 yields 0.978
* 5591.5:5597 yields 0.942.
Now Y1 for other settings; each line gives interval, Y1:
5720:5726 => 2.50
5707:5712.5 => 2.47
